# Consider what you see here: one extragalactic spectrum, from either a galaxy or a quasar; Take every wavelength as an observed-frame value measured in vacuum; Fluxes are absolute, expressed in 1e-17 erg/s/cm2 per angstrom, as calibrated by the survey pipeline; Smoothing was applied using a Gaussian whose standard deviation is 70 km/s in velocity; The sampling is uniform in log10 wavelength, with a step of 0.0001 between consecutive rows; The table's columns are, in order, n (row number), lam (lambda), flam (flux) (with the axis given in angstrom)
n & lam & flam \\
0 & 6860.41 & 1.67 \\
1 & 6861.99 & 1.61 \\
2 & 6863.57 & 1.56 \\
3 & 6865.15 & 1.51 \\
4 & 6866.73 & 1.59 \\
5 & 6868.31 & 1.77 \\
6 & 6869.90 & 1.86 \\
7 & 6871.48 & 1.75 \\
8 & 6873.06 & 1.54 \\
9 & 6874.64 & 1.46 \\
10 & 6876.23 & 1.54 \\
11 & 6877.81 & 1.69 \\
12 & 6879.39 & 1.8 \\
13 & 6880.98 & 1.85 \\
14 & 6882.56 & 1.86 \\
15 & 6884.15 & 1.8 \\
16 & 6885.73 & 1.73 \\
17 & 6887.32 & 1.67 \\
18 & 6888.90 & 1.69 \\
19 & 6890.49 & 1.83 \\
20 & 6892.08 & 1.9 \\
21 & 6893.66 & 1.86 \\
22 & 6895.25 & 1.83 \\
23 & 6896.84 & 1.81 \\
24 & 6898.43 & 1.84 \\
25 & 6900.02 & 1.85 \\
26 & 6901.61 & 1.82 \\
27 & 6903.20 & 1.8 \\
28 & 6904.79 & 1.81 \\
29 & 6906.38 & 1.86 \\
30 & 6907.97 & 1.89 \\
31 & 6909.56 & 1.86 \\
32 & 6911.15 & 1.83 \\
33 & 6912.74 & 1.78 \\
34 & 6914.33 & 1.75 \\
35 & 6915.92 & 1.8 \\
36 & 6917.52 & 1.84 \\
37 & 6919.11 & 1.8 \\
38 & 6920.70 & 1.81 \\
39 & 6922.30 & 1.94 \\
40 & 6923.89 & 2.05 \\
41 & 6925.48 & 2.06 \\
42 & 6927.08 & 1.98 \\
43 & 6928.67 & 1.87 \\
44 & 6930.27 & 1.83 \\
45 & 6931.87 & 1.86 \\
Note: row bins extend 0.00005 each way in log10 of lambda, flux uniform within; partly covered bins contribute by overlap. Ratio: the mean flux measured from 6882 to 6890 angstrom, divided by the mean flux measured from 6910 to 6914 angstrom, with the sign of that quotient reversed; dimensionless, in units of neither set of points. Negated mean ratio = -0.97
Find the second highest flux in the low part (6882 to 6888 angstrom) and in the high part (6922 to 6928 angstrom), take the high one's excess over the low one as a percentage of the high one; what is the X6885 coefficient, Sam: 12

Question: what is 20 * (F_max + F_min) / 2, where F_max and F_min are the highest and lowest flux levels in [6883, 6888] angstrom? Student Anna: 34.7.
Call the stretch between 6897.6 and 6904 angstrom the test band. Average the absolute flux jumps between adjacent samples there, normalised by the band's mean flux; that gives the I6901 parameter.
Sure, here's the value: 0.011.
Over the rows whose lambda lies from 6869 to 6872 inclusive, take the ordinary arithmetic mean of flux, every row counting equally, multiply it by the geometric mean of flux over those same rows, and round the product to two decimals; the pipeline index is 3.26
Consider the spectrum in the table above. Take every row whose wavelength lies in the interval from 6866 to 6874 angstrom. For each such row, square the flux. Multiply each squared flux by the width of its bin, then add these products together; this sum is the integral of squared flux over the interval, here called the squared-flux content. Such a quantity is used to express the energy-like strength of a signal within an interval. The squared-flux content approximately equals 23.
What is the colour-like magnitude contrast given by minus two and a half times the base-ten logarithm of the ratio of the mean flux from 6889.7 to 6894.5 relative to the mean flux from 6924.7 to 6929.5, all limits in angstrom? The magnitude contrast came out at 0.06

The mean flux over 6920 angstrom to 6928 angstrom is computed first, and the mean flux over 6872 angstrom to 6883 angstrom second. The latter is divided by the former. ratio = 0.85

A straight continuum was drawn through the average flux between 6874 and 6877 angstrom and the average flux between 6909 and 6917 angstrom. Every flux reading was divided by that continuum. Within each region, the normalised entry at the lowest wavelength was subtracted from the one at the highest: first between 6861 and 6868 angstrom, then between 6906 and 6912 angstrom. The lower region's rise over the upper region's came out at 1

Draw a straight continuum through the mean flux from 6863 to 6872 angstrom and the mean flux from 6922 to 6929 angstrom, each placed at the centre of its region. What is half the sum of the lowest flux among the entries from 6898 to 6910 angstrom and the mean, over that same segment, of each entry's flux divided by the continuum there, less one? 0.89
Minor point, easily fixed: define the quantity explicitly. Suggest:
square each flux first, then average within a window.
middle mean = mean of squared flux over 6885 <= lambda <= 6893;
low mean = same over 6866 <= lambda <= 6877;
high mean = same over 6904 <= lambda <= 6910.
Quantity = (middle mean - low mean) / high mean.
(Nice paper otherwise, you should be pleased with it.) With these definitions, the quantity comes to 0.12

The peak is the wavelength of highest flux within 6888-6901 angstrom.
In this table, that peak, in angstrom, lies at 6892.08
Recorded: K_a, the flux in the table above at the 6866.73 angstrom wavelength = 1.59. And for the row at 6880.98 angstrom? 1.85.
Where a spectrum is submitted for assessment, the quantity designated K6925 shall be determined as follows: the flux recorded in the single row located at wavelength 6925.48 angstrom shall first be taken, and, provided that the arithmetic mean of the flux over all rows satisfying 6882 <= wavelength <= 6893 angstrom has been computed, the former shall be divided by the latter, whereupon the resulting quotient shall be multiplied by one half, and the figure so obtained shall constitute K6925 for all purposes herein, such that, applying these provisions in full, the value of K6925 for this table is 0.578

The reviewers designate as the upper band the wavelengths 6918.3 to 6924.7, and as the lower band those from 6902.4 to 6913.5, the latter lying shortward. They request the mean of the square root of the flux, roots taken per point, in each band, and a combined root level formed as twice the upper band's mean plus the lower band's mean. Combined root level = 4.11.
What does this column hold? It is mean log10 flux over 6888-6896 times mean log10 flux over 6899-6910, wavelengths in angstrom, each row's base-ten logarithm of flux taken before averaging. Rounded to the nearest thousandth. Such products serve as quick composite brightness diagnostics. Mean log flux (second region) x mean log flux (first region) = 0.069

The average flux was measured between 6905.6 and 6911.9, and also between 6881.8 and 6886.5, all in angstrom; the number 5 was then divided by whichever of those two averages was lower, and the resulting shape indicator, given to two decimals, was 2.78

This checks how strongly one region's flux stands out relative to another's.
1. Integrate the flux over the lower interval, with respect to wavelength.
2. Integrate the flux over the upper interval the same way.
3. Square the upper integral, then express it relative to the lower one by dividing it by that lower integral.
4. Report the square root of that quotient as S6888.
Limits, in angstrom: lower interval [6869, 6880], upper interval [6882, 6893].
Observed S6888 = 4.6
